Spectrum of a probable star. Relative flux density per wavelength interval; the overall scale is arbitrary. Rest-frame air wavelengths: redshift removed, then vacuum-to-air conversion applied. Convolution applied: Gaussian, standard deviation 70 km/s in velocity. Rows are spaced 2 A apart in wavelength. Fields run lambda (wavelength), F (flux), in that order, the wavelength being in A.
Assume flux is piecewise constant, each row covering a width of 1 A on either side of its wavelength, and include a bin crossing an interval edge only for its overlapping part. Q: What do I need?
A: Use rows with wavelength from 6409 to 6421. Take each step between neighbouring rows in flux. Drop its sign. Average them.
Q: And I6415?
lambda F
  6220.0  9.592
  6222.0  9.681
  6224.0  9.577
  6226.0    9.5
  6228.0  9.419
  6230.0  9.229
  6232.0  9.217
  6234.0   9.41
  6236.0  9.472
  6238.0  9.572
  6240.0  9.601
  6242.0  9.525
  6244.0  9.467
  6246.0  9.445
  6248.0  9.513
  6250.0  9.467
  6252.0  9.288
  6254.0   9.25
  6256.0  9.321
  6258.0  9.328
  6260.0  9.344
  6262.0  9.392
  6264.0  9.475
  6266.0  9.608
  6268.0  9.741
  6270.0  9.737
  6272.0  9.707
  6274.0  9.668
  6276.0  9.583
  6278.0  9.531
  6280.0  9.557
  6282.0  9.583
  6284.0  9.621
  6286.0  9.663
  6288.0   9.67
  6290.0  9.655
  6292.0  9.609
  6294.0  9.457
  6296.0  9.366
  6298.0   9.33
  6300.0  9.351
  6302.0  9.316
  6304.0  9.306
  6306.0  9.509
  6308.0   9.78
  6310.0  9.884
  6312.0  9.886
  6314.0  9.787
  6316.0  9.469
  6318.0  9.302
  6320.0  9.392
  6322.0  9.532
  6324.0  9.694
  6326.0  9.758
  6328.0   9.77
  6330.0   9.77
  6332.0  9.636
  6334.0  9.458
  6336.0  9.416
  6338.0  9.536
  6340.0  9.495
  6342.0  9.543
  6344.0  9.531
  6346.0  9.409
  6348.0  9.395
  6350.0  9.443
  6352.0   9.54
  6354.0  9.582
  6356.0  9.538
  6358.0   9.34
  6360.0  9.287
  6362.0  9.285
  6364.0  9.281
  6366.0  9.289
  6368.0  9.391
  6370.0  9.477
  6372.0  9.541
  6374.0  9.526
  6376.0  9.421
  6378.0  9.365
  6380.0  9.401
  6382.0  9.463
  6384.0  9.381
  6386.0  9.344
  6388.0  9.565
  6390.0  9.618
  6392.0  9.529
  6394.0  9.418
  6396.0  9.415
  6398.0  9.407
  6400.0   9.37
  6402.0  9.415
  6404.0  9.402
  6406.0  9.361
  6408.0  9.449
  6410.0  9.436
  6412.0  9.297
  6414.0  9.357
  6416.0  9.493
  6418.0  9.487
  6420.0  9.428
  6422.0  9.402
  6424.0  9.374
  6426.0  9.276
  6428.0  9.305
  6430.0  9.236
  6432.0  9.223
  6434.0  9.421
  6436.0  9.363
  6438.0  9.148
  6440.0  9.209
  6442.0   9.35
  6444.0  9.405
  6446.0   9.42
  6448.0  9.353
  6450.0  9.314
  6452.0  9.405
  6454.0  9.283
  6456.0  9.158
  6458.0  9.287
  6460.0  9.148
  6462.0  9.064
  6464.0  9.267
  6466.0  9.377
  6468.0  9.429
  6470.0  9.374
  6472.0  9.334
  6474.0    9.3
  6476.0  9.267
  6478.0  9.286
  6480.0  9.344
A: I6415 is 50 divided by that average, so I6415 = 625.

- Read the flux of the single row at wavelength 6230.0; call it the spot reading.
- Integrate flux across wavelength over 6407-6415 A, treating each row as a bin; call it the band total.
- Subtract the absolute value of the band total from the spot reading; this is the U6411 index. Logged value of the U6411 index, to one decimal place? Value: -65.8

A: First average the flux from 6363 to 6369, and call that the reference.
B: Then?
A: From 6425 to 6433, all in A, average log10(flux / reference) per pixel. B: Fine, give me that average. -0.0028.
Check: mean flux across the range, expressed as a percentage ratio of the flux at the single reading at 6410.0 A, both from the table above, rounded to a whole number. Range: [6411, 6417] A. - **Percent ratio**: 99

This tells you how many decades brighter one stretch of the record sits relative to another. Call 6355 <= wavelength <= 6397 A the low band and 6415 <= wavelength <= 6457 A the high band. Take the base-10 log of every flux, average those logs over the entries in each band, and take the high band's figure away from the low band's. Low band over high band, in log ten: 0.004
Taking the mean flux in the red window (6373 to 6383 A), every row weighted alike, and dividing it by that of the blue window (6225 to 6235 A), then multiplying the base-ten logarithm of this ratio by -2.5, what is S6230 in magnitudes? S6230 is -0.01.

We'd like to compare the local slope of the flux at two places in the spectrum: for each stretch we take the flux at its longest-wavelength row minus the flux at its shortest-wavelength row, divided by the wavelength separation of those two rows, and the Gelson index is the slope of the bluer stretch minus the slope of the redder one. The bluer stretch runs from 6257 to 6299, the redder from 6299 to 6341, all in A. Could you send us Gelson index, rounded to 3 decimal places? -0.004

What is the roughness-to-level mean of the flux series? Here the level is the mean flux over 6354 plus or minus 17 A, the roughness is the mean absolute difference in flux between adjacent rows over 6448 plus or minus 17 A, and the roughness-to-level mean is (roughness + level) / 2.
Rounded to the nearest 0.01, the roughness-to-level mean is 4.77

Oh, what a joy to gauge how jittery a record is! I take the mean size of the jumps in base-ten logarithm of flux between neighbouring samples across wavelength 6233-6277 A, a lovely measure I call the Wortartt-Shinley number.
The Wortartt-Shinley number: 0.0029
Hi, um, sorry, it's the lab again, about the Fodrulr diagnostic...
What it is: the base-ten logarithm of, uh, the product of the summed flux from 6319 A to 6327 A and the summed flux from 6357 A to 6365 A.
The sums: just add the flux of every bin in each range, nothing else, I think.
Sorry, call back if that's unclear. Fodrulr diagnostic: 3.15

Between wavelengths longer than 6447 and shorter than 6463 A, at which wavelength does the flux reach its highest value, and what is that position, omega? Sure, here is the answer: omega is 6452.0 A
